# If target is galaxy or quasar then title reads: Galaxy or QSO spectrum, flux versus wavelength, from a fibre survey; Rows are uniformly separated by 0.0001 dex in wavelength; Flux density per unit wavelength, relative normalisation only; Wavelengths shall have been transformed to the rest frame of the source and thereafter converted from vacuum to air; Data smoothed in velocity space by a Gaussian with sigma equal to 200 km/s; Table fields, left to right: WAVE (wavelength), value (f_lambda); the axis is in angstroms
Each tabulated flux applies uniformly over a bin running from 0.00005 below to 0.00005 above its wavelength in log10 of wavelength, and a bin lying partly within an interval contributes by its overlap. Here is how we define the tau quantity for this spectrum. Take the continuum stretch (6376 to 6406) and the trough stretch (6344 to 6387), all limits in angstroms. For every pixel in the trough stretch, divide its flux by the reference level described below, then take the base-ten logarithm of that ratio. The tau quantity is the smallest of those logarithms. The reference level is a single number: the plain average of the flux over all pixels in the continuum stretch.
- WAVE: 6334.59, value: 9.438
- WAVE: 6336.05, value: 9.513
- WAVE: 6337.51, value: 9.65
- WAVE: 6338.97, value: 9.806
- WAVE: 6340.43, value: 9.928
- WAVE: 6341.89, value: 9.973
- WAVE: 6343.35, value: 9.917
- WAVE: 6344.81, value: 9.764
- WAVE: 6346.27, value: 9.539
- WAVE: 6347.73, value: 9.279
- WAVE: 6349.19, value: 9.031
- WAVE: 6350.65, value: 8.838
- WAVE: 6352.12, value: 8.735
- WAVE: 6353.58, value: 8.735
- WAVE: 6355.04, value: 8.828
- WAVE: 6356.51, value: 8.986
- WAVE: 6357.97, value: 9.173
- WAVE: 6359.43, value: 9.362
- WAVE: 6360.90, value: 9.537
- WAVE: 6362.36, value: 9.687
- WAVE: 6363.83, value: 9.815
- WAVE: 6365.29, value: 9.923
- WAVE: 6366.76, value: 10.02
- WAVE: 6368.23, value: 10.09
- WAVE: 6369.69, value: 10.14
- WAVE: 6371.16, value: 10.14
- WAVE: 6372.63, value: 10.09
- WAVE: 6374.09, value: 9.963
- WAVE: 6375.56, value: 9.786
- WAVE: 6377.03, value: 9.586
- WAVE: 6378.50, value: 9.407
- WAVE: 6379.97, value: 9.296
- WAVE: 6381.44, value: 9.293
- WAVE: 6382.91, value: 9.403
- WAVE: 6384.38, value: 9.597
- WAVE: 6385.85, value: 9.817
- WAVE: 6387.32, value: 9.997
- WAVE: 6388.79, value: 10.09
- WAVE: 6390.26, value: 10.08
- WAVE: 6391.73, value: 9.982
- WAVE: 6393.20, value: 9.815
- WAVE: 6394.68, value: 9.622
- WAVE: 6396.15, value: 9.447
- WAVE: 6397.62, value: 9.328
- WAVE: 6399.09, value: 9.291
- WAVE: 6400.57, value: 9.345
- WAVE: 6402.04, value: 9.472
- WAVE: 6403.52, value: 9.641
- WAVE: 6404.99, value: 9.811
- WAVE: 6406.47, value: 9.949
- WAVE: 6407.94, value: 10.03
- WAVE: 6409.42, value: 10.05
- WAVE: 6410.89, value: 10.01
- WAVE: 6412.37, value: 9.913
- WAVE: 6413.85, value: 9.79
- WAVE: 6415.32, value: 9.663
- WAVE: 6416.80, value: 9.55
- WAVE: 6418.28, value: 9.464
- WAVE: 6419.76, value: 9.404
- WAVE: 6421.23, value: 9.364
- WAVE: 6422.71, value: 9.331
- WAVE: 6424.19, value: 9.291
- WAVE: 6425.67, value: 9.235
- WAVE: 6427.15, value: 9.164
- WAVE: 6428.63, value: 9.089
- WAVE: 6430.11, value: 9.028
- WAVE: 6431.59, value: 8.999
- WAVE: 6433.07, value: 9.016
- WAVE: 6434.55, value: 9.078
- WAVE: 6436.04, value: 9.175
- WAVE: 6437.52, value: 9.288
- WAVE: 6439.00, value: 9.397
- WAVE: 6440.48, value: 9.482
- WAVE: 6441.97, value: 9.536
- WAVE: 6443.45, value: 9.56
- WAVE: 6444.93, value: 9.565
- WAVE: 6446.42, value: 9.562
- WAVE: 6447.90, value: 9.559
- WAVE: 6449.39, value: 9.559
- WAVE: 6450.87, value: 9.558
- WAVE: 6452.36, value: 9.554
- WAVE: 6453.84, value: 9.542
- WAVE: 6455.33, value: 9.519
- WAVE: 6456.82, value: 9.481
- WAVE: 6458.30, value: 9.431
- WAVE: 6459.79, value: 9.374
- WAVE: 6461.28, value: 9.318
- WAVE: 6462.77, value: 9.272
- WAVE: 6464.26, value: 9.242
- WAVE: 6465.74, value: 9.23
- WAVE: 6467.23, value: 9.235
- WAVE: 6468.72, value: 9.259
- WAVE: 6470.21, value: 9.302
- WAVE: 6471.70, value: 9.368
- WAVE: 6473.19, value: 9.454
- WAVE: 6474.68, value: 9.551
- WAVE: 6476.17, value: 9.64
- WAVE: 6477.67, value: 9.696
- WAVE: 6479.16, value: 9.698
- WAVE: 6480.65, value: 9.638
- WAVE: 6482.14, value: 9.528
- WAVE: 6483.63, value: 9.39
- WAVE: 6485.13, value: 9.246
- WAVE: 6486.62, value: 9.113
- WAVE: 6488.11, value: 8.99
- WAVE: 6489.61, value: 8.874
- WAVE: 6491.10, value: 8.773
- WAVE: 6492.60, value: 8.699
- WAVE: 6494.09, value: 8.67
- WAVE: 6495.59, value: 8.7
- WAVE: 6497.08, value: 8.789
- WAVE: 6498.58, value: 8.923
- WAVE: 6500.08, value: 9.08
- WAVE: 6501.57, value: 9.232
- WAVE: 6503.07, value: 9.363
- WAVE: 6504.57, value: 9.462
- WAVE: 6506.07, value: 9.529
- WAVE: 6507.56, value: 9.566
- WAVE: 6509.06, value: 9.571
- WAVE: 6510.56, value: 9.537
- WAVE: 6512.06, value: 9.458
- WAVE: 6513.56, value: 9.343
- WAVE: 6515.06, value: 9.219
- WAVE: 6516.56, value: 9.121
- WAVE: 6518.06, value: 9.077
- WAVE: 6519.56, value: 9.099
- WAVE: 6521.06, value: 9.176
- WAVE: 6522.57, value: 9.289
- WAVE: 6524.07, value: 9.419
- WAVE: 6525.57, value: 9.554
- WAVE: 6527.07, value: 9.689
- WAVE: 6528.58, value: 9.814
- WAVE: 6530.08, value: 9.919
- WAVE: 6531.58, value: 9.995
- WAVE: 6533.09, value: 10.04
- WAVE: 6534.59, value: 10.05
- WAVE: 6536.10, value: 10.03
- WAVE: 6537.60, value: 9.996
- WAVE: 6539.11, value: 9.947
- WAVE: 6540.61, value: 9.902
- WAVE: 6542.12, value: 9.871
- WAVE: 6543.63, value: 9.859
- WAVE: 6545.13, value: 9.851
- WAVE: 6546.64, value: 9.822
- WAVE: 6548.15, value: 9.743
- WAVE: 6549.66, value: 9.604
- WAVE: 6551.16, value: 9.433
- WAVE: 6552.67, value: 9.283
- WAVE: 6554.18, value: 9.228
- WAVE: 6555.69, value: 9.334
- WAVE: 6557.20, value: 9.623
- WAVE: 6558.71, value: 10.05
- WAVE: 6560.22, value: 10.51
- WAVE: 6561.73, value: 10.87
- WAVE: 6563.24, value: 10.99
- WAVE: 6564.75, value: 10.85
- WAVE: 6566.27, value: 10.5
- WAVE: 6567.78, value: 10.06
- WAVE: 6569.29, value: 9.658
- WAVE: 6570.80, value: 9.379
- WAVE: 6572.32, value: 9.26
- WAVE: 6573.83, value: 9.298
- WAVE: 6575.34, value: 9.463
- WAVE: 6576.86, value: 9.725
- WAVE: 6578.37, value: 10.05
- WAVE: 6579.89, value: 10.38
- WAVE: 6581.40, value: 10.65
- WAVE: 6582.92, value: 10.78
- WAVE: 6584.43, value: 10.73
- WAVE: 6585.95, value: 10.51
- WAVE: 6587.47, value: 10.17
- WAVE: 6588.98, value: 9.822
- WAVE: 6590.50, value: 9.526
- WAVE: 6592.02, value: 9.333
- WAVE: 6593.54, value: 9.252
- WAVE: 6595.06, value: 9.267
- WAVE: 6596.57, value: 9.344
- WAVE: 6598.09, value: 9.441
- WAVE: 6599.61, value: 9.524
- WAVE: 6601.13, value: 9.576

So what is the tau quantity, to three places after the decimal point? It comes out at -0.042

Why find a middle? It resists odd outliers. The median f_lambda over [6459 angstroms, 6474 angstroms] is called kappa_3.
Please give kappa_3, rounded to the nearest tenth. 9.3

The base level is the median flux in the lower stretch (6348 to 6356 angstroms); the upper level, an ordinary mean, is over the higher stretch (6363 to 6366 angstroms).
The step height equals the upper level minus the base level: 1.0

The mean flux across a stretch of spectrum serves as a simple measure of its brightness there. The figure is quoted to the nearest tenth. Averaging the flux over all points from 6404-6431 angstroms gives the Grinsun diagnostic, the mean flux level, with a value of 9.6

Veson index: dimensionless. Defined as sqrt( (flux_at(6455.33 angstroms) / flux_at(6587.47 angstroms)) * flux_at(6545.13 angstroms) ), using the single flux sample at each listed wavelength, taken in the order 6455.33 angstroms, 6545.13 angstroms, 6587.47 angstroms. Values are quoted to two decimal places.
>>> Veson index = 3.04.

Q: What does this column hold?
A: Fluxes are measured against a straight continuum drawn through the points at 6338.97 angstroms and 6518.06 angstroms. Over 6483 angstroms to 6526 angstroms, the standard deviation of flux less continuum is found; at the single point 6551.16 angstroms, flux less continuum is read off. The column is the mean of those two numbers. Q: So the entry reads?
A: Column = 0.40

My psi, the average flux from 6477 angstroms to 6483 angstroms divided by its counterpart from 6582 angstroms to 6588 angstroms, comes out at 0.914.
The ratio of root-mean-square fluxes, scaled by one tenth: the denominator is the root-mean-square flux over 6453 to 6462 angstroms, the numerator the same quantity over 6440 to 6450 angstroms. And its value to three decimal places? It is 0.101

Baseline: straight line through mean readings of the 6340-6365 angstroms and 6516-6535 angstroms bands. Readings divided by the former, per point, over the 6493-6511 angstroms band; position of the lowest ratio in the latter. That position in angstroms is 6494.09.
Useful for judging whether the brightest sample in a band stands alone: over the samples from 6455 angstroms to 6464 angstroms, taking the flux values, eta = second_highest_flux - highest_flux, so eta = -0.04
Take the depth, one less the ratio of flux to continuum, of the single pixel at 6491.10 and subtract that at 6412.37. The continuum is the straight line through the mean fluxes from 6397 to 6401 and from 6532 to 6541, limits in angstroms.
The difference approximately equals 0.16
